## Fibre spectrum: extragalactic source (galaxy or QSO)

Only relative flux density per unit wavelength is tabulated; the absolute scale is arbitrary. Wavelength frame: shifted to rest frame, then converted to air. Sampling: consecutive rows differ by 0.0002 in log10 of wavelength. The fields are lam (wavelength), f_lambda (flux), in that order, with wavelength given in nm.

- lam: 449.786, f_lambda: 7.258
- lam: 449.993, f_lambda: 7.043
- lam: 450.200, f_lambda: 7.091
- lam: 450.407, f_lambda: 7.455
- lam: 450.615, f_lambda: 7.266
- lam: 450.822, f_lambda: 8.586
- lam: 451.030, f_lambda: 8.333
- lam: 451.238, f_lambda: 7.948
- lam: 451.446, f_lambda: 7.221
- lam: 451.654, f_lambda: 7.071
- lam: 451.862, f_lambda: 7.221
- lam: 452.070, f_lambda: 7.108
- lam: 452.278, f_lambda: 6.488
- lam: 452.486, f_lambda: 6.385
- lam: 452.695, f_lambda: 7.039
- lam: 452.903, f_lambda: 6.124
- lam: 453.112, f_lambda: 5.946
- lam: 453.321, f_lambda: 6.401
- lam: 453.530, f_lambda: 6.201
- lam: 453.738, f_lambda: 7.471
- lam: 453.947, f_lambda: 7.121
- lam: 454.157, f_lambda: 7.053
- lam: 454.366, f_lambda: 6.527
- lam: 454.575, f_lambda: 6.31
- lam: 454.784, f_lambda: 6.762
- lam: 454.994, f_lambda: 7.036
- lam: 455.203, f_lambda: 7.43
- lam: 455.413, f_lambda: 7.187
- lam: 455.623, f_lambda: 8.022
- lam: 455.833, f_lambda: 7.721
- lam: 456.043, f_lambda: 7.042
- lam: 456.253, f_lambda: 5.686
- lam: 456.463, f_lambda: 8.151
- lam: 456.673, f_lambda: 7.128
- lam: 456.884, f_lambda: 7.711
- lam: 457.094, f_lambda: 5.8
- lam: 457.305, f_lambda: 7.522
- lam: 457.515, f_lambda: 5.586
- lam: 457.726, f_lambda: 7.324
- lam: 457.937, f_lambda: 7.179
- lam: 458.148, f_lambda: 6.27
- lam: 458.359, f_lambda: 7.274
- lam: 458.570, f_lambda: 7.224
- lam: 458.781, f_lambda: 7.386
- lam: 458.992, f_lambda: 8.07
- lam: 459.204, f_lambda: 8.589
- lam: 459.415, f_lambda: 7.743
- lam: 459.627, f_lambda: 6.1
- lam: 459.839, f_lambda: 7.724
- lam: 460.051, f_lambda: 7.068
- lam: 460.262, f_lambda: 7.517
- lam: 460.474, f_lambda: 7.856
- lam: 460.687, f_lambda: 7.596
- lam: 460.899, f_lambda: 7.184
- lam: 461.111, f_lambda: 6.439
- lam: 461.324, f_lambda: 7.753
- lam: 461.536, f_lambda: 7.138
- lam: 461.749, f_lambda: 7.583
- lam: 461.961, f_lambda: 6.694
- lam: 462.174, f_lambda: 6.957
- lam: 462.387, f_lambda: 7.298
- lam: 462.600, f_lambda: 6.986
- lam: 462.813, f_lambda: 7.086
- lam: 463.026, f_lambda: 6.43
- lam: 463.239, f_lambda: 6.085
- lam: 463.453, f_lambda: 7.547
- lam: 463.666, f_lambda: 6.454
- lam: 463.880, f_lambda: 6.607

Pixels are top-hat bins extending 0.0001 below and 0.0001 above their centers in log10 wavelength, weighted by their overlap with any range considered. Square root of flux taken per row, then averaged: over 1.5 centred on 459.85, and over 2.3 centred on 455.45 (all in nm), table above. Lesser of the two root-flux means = 2.66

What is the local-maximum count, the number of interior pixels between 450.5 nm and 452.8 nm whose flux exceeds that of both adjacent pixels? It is 2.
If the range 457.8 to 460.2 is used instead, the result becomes 3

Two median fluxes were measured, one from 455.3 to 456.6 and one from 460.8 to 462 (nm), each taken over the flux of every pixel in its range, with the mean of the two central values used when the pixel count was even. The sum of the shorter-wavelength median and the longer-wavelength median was 14.6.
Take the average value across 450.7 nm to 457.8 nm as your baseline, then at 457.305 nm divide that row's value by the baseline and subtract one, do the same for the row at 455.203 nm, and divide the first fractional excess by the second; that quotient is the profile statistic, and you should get 1.2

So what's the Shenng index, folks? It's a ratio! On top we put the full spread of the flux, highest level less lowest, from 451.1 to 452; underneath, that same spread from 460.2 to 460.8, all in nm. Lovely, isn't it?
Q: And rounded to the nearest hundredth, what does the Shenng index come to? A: 2.59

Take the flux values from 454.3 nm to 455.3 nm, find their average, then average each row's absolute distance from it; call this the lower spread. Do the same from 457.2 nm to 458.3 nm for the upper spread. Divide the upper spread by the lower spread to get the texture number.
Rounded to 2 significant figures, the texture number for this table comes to 2.0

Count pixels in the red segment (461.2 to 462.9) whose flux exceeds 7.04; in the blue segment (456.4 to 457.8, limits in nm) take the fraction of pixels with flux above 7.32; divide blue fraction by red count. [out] 0.11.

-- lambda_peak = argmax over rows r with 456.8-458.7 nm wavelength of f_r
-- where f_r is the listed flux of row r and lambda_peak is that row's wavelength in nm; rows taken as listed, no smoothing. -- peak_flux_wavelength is 456.884 nm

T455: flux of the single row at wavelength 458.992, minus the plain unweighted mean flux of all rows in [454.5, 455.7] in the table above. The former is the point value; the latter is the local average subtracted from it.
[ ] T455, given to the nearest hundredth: 0.95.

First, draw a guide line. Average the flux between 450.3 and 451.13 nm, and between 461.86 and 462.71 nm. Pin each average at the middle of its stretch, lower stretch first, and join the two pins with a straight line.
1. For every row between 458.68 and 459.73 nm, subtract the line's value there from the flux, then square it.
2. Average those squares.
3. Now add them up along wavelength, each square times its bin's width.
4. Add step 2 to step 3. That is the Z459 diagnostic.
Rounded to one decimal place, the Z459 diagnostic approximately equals 1.7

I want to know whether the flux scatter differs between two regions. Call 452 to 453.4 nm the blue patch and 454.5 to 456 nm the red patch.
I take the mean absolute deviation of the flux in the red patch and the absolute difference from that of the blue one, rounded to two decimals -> 0.11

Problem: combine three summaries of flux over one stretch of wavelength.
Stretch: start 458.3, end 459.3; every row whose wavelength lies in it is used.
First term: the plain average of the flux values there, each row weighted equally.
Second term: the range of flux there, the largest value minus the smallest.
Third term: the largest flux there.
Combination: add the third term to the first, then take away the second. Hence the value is 14.9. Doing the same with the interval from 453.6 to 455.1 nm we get 13.2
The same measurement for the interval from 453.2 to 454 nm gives 13.0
